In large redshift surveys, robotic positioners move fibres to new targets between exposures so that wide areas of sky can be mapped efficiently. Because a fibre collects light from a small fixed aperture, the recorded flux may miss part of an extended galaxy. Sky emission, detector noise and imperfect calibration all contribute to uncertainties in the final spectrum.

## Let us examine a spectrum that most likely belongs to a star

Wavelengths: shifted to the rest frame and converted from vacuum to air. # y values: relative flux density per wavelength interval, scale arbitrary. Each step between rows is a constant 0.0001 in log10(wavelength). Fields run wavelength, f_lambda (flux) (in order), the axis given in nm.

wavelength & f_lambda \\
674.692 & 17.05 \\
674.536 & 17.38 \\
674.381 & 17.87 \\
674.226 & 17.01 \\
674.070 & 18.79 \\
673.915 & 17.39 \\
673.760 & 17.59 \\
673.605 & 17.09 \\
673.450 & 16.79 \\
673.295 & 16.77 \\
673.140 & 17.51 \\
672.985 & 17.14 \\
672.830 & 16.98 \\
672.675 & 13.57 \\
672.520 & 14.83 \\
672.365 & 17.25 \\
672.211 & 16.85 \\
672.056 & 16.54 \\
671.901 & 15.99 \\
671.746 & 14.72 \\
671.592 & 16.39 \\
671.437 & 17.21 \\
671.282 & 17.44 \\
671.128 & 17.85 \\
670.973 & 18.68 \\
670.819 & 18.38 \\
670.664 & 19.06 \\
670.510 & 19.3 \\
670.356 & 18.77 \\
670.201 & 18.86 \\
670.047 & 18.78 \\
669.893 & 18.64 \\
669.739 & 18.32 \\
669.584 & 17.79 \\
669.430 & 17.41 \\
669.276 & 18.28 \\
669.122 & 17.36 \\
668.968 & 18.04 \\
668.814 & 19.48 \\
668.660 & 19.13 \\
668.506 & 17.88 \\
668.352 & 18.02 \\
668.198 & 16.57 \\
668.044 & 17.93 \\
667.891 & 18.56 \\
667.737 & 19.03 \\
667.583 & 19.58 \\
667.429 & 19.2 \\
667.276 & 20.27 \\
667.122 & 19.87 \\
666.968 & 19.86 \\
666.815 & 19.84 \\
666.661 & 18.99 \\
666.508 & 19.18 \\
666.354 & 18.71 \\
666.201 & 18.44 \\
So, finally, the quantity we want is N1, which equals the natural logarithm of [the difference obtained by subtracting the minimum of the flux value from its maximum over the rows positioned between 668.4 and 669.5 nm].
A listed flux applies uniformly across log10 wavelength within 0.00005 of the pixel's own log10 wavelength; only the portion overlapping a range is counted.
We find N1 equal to 0.8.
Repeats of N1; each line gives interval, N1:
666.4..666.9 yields -0.2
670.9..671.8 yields 1.4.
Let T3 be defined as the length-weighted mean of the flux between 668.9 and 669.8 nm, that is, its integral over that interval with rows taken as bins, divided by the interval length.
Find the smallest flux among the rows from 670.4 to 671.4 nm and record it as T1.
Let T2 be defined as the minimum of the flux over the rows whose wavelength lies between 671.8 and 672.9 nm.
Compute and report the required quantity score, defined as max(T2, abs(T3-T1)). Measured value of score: 13.6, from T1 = 17.44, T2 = 13.57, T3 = 17.8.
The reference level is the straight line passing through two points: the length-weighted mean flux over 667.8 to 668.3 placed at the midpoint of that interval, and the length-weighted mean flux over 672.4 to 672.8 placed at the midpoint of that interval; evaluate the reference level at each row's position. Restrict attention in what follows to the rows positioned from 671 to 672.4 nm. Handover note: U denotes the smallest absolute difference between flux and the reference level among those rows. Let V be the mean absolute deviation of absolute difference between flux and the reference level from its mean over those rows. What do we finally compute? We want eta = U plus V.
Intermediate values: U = 0.67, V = 0.49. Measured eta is 1.2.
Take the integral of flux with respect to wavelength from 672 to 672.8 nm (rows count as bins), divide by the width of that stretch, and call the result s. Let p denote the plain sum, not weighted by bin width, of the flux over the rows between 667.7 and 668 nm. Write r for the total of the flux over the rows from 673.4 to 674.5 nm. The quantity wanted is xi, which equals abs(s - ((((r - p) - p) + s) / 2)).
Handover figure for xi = 16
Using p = 38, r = 123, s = 15.9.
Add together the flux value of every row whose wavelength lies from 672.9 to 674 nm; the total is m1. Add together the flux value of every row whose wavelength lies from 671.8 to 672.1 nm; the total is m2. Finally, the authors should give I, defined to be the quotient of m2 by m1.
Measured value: 0.27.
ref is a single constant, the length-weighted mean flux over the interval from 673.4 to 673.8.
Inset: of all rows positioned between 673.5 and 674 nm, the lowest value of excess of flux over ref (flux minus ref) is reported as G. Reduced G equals -0.1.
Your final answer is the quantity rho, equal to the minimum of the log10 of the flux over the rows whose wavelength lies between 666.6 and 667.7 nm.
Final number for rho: 1.28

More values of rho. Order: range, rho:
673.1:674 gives 1.22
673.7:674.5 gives 1.23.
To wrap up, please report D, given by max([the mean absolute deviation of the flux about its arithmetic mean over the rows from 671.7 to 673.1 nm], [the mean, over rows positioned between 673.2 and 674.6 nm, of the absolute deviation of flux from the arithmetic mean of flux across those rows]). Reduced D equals 1.07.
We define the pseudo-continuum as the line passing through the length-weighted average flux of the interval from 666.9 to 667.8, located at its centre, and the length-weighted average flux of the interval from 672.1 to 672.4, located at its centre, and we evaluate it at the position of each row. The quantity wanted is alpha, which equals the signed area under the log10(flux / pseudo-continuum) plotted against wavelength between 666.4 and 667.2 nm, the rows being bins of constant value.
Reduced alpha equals -0.007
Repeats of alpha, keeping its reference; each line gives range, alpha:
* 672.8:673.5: 0.010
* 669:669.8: -0.013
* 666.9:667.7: 0.001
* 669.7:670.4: 0.008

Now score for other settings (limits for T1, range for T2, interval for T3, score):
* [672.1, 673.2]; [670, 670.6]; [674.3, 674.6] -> 18.8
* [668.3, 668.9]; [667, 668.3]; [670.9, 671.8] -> 16.6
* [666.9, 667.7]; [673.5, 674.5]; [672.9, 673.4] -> 17.0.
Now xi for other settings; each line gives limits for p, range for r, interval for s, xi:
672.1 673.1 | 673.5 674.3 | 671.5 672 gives 61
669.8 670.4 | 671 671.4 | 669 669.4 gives 66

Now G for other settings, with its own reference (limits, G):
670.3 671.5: 0.1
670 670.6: 1.6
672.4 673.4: -3.6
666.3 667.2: 1.6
